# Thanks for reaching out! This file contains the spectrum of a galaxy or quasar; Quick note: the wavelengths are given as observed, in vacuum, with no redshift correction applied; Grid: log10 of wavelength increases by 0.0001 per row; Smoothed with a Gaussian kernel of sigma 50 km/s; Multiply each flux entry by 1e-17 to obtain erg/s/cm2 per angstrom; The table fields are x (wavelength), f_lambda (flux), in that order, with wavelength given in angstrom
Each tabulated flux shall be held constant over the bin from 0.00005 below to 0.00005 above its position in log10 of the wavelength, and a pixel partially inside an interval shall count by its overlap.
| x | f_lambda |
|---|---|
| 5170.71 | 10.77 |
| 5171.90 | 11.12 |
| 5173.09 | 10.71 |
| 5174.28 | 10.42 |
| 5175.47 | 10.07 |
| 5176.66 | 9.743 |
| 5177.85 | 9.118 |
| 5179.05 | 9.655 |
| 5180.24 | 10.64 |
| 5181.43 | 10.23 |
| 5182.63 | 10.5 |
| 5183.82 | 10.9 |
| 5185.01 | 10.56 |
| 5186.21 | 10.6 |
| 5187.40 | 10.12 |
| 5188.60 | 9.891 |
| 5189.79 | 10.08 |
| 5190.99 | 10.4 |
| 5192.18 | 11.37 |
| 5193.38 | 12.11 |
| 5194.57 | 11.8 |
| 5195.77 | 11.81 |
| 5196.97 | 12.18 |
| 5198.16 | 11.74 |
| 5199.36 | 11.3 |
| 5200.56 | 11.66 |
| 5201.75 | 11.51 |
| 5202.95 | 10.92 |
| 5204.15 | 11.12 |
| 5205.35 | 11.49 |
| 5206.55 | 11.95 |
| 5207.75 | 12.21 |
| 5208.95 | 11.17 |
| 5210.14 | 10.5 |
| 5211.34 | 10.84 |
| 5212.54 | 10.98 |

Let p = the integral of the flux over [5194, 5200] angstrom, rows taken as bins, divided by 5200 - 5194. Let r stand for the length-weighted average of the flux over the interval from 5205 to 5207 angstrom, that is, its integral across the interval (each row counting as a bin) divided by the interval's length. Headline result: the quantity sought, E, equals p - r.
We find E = 0.0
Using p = 11.75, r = 11.7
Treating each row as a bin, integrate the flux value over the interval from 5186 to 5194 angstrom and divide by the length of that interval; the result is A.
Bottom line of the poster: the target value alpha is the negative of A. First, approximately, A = 10.67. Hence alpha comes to -10.7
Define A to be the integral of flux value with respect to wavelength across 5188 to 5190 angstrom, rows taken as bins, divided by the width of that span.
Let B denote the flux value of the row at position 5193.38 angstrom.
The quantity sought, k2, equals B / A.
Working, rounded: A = 10.0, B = 12.11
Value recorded 1.21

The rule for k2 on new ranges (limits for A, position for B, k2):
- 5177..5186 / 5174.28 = 1.02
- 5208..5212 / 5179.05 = 0.88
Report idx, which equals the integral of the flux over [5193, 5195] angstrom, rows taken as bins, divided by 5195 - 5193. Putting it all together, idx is 12.0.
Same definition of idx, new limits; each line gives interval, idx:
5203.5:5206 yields 11.3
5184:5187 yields 10.6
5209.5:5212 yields 10.7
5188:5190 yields 10.0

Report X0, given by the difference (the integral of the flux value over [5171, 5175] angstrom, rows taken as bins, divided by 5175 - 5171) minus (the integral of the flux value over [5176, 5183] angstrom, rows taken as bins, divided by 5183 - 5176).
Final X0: 0.8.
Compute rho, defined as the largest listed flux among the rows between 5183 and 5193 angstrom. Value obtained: 11.37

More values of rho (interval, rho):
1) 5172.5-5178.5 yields 10.71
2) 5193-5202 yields 12.18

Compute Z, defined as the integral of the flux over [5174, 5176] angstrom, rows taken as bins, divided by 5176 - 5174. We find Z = 10.2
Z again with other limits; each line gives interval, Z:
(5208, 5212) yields 11.0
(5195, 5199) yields 11.9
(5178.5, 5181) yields 10.2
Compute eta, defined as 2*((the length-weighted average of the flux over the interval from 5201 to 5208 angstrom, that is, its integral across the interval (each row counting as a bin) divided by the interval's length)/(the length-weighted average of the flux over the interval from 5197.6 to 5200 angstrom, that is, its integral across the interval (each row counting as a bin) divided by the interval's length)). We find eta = 2.00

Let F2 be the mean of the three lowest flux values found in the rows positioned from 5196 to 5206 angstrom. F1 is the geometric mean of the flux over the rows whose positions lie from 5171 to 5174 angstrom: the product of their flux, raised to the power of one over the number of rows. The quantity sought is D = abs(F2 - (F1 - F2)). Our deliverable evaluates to 11.3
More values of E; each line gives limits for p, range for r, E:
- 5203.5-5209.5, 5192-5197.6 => -0.3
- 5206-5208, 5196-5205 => 0.6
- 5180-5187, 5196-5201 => -1.2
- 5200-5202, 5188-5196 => 0.6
